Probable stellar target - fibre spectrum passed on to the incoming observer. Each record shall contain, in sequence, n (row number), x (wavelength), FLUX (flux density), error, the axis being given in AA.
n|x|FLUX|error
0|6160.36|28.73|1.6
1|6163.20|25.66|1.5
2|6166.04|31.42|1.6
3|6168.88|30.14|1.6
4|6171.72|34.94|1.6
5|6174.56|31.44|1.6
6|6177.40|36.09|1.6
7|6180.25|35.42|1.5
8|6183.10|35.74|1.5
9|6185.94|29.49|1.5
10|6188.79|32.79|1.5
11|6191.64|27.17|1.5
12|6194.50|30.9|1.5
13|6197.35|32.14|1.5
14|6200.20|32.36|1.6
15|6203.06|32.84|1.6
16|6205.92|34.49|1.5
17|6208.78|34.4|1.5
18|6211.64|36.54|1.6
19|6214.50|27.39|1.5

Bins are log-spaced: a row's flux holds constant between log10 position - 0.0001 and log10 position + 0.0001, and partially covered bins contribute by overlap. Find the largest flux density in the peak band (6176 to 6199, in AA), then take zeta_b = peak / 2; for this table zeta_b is 18.0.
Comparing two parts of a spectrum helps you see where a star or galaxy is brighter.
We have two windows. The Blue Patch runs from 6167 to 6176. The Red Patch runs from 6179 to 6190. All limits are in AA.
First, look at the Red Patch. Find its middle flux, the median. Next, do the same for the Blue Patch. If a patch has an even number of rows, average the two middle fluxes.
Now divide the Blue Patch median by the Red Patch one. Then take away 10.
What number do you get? -9.08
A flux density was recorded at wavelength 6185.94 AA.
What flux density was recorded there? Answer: 29.49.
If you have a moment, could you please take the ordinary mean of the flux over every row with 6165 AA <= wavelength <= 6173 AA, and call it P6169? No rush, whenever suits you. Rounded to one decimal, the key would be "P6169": 32.2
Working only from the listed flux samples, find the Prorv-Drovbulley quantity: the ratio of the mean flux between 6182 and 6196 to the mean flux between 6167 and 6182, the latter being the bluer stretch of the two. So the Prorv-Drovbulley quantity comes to 0.93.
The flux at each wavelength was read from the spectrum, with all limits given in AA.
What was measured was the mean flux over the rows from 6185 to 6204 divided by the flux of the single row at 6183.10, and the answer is 0.87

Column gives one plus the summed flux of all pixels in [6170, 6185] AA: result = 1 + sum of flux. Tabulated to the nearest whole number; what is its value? 175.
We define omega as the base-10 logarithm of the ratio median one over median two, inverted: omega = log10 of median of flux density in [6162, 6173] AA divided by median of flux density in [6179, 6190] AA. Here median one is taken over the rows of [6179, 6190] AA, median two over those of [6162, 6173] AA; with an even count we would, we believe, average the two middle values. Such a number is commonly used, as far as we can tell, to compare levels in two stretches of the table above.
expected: -0.04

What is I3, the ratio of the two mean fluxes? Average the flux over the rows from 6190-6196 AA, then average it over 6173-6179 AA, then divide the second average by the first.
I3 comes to 1.16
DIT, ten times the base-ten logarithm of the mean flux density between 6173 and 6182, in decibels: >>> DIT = 15.4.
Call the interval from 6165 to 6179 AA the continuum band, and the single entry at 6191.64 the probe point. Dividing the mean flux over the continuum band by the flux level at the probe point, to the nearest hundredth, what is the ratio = 1.21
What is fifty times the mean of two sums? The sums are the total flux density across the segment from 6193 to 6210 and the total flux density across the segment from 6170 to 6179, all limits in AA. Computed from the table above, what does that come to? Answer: 7490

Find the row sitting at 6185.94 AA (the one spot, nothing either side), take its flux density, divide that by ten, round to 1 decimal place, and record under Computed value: 2.9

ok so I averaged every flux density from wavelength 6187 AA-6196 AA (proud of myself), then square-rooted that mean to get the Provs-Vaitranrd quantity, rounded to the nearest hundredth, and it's 5.50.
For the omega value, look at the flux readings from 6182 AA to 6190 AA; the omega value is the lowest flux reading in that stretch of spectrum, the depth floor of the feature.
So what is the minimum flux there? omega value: 29.49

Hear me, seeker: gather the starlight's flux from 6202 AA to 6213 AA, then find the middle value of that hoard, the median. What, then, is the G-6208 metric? 34.4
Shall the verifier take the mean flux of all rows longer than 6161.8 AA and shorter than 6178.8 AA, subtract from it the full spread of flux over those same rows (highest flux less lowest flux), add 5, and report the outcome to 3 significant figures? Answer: 26.2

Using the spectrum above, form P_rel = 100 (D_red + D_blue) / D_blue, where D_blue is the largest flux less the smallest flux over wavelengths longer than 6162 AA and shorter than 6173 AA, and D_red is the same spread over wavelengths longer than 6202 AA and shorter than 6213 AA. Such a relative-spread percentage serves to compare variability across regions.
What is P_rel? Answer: 140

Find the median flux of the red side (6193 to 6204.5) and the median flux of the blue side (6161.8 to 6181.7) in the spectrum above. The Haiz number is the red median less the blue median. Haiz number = 0.8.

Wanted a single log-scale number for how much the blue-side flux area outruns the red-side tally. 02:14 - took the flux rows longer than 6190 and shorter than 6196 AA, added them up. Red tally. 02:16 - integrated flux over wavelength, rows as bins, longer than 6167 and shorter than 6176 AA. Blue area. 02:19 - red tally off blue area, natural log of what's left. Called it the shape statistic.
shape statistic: 5.4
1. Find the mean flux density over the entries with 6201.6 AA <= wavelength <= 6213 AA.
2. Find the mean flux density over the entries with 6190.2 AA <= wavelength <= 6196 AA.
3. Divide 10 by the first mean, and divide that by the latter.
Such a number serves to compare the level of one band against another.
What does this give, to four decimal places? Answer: 0.0100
